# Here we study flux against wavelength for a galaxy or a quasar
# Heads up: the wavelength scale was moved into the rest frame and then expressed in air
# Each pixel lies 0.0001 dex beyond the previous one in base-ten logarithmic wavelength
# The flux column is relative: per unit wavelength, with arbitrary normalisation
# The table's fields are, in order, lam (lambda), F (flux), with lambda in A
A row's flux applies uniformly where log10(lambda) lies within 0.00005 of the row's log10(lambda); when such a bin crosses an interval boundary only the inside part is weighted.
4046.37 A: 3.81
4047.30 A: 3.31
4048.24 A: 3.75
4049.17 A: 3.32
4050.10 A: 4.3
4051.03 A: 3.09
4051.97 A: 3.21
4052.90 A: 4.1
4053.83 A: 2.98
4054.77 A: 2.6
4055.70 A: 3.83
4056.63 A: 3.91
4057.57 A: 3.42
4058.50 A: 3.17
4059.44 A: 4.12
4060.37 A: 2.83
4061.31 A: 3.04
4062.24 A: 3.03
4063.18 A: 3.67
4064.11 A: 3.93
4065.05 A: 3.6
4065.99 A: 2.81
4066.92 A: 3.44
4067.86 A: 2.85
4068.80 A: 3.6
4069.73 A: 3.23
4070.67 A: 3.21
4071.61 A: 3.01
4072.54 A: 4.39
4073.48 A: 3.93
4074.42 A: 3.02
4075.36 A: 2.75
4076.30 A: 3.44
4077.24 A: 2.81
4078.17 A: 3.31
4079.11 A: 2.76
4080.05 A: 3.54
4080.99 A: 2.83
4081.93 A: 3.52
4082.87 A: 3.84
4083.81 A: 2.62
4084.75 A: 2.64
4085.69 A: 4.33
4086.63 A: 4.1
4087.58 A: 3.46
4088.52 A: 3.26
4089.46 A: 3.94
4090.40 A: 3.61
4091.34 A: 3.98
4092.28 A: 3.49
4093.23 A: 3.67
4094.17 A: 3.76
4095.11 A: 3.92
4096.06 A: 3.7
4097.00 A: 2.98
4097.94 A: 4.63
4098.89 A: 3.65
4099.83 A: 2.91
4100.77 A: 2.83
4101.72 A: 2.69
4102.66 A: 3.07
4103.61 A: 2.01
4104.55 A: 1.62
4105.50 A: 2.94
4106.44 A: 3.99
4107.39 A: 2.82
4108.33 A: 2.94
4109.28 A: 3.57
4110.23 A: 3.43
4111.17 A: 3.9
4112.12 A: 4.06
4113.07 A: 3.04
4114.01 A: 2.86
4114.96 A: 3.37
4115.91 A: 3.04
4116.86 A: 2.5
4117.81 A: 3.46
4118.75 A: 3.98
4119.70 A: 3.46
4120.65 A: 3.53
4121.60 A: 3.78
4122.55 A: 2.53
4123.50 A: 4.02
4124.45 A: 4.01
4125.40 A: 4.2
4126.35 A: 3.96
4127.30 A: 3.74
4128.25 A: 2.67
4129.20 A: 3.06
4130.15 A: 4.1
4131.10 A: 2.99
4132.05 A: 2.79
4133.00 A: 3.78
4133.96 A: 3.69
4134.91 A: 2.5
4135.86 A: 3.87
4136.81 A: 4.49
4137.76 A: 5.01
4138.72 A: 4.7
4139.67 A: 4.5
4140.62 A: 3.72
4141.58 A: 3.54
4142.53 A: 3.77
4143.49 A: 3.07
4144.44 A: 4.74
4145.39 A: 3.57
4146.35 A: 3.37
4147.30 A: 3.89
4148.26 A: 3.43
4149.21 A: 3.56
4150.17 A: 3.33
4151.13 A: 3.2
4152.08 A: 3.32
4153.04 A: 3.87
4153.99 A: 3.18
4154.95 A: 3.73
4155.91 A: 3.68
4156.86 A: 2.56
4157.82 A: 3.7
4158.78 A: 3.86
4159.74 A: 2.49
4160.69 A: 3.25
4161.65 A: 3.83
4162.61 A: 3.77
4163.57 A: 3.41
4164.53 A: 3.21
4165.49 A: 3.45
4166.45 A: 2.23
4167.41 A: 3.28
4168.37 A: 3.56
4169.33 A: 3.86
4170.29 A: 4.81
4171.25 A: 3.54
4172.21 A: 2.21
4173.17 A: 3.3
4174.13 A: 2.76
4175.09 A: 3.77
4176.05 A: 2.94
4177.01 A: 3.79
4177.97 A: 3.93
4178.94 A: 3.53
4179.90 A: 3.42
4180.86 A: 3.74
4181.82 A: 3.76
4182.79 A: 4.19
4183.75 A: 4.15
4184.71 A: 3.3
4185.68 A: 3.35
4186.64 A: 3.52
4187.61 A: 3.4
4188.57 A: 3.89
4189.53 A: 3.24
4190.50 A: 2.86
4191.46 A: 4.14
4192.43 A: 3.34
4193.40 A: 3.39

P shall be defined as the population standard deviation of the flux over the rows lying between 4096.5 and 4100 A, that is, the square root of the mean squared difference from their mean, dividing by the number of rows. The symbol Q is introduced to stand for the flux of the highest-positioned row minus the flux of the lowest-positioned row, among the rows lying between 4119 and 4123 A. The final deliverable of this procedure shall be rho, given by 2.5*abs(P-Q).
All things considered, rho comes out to 4.1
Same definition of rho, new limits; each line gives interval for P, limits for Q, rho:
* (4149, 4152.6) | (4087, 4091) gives 0.0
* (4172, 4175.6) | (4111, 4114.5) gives 4.1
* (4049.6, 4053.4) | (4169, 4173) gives 5.5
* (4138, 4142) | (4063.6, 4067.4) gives 2.5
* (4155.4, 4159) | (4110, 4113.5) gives 2.3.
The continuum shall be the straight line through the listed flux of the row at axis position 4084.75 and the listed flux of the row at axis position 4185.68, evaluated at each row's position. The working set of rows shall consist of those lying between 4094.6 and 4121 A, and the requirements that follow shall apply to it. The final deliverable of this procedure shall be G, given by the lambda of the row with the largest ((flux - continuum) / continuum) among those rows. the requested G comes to 4097.94 A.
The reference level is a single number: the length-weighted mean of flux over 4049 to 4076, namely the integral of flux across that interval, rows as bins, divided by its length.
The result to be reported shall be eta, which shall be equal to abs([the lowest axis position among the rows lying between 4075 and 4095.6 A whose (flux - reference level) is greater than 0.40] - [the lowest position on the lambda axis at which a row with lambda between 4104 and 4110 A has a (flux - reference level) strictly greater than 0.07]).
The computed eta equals 23.6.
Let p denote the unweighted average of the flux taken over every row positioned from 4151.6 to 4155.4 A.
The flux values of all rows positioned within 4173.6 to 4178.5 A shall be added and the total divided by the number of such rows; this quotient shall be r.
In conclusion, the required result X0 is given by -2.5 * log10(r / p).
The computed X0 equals 0.03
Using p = 3.5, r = 3.4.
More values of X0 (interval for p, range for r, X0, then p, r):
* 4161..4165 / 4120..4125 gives -0.01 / 3.6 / 3.6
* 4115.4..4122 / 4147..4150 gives -0.07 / 3.4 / 3.6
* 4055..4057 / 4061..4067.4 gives 0.15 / 3.9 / 3.4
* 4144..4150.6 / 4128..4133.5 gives 0.15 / 3.7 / 3.2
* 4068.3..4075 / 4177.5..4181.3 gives -0.05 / 3.5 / 3.7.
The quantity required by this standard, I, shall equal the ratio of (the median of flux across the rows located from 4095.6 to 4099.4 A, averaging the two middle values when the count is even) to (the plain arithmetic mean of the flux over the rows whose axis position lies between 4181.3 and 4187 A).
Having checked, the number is 0.99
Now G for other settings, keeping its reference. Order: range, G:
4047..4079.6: 4050.10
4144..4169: 4144.44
